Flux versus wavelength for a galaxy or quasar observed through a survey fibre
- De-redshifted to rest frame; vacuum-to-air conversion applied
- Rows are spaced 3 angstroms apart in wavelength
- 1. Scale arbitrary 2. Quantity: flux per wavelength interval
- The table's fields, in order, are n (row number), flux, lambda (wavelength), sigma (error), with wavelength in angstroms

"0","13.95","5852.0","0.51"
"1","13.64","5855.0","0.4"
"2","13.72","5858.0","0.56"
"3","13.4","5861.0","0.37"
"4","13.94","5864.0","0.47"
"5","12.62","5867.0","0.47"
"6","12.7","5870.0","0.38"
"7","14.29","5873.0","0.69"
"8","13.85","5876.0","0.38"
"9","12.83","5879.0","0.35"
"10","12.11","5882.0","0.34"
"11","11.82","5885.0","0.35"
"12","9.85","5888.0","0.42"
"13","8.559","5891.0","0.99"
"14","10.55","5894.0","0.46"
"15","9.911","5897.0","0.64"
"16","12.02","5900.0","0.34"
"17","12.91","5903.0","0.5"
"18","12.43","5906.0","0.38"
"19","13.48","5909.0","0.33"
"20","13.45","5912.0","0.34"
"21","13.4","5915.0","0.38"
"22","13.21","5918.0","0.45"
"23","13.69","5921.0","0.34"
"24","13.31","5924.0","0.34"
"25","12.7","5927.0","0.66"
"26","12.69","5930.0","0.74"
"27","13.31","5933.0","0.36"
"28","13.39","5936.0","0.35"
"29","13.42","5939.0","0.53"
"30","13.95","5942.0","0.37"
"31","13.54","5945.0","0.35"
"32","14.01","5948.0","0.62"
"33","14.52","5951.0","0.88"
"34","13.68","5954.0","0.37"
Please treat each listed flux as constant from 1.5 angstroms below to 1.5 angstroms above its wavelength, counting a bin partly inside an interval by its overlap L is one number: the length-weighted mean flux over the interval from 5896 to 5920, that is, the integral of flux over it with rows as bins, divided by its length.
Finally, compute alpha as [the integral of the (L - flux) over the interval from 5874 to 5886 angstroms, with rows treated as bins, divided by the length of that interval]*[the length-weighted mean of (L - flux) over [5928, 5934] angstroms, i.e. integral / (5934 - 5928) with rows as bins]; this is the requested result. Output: 0.0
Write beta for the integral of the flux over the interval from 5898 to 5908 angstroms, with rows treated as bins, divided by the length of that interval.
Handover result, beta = 12.4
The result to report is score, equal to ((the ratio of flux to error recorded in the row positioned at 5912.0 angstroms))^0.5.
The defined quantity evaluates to 6.29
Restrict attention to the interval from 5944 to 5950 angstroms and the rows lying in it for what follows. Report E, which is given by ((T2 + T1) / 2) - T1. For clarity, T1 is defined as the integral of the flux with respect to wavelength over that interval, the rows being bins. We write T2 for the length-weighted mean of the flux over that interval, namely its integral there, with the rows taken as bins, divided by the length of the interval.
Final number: -35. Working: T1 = 83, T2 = 13.9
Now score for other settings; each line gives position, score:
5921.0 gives 6.35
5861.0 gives 6.02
